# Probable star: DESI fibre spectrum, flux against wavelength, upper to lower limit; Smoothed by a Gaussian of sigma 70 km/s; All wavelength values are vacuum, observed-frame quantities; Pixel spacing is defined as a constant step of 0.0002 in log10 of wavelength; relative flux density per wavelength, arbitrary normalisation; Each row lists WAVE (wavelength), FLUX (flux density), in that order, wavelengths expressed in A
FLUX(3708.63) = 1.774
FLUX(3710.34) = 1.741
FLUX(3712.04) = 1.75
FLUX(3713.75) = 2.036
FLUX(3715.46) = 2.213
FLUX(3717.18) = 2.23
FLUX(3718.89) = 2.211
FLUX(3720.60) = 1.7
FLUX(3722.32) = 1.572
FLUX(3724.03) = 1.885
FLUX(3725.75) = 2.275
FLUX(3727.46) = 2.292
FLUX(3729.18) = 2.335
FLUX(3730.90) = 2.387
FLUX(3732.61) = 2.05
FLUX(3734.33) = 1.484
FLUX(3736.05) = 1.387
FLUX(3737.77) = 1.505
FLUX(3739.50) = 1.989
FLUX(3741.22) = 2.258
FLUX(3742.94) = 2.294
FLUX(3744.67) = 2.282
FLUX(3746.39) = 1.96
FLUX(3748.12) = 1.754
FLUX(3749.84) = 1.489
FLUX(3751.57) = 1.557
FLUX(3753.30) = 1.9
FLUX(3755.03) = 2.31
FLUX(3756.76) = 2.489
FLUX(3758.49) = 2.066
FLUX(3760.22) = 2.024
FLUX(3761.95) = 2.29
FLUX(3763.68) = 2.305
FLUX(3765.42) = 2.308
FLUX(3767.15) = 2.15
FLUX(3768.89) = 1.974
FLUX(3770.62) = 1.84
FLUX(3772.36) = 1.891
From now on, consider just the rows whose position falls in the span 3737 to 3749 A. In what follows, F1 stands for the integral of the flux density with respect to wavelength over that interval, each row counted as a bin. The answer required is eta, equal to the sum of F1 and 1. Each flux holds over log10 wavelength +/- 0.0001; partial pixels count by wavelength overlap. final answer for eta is 25.1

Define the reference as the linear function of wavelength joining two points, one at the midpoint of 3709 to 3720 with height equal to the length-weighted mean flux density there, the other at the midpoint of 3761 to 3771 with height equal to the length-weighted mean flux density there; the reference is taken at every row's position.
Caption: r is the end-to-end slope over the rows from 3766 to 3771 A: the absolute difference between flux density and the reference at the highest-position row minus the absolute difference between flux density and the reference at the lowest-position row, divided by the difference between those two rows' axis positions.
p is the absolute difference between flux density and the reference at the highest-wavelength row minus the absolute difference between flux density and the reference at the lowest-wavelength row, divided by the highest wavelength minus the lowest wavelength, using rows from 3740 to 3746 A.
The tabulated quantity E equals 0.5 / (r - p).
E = 5.7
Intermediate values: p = 0.004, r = 0.09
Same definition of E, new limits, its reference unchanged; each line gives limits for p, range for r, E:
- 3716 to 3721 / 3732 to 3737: 3.1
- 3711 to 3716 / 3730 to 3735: 5.5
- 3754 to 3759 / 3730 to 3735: 4.7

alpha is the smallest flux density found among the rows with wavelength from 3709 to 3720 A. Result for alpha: 1.741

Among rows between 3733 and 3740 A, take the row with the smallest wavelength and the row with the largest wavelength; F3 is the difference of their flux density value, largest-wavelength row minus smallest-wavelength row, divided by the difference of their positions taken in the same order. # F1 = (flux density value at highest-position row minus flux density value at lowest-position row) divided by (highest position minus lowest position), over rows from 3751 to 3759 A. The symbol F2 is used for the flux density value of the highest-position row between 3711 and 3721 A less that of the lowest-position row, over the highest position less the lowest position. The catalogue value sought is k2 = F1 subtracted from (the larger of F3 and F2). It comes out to 0.02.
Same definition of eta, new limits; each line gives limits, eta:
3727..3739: 23.9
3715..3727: 25.2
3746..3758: 24.1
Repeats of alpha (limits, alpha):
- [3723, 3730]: 1.885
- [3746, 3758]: 1.489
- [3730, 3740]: 1.387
